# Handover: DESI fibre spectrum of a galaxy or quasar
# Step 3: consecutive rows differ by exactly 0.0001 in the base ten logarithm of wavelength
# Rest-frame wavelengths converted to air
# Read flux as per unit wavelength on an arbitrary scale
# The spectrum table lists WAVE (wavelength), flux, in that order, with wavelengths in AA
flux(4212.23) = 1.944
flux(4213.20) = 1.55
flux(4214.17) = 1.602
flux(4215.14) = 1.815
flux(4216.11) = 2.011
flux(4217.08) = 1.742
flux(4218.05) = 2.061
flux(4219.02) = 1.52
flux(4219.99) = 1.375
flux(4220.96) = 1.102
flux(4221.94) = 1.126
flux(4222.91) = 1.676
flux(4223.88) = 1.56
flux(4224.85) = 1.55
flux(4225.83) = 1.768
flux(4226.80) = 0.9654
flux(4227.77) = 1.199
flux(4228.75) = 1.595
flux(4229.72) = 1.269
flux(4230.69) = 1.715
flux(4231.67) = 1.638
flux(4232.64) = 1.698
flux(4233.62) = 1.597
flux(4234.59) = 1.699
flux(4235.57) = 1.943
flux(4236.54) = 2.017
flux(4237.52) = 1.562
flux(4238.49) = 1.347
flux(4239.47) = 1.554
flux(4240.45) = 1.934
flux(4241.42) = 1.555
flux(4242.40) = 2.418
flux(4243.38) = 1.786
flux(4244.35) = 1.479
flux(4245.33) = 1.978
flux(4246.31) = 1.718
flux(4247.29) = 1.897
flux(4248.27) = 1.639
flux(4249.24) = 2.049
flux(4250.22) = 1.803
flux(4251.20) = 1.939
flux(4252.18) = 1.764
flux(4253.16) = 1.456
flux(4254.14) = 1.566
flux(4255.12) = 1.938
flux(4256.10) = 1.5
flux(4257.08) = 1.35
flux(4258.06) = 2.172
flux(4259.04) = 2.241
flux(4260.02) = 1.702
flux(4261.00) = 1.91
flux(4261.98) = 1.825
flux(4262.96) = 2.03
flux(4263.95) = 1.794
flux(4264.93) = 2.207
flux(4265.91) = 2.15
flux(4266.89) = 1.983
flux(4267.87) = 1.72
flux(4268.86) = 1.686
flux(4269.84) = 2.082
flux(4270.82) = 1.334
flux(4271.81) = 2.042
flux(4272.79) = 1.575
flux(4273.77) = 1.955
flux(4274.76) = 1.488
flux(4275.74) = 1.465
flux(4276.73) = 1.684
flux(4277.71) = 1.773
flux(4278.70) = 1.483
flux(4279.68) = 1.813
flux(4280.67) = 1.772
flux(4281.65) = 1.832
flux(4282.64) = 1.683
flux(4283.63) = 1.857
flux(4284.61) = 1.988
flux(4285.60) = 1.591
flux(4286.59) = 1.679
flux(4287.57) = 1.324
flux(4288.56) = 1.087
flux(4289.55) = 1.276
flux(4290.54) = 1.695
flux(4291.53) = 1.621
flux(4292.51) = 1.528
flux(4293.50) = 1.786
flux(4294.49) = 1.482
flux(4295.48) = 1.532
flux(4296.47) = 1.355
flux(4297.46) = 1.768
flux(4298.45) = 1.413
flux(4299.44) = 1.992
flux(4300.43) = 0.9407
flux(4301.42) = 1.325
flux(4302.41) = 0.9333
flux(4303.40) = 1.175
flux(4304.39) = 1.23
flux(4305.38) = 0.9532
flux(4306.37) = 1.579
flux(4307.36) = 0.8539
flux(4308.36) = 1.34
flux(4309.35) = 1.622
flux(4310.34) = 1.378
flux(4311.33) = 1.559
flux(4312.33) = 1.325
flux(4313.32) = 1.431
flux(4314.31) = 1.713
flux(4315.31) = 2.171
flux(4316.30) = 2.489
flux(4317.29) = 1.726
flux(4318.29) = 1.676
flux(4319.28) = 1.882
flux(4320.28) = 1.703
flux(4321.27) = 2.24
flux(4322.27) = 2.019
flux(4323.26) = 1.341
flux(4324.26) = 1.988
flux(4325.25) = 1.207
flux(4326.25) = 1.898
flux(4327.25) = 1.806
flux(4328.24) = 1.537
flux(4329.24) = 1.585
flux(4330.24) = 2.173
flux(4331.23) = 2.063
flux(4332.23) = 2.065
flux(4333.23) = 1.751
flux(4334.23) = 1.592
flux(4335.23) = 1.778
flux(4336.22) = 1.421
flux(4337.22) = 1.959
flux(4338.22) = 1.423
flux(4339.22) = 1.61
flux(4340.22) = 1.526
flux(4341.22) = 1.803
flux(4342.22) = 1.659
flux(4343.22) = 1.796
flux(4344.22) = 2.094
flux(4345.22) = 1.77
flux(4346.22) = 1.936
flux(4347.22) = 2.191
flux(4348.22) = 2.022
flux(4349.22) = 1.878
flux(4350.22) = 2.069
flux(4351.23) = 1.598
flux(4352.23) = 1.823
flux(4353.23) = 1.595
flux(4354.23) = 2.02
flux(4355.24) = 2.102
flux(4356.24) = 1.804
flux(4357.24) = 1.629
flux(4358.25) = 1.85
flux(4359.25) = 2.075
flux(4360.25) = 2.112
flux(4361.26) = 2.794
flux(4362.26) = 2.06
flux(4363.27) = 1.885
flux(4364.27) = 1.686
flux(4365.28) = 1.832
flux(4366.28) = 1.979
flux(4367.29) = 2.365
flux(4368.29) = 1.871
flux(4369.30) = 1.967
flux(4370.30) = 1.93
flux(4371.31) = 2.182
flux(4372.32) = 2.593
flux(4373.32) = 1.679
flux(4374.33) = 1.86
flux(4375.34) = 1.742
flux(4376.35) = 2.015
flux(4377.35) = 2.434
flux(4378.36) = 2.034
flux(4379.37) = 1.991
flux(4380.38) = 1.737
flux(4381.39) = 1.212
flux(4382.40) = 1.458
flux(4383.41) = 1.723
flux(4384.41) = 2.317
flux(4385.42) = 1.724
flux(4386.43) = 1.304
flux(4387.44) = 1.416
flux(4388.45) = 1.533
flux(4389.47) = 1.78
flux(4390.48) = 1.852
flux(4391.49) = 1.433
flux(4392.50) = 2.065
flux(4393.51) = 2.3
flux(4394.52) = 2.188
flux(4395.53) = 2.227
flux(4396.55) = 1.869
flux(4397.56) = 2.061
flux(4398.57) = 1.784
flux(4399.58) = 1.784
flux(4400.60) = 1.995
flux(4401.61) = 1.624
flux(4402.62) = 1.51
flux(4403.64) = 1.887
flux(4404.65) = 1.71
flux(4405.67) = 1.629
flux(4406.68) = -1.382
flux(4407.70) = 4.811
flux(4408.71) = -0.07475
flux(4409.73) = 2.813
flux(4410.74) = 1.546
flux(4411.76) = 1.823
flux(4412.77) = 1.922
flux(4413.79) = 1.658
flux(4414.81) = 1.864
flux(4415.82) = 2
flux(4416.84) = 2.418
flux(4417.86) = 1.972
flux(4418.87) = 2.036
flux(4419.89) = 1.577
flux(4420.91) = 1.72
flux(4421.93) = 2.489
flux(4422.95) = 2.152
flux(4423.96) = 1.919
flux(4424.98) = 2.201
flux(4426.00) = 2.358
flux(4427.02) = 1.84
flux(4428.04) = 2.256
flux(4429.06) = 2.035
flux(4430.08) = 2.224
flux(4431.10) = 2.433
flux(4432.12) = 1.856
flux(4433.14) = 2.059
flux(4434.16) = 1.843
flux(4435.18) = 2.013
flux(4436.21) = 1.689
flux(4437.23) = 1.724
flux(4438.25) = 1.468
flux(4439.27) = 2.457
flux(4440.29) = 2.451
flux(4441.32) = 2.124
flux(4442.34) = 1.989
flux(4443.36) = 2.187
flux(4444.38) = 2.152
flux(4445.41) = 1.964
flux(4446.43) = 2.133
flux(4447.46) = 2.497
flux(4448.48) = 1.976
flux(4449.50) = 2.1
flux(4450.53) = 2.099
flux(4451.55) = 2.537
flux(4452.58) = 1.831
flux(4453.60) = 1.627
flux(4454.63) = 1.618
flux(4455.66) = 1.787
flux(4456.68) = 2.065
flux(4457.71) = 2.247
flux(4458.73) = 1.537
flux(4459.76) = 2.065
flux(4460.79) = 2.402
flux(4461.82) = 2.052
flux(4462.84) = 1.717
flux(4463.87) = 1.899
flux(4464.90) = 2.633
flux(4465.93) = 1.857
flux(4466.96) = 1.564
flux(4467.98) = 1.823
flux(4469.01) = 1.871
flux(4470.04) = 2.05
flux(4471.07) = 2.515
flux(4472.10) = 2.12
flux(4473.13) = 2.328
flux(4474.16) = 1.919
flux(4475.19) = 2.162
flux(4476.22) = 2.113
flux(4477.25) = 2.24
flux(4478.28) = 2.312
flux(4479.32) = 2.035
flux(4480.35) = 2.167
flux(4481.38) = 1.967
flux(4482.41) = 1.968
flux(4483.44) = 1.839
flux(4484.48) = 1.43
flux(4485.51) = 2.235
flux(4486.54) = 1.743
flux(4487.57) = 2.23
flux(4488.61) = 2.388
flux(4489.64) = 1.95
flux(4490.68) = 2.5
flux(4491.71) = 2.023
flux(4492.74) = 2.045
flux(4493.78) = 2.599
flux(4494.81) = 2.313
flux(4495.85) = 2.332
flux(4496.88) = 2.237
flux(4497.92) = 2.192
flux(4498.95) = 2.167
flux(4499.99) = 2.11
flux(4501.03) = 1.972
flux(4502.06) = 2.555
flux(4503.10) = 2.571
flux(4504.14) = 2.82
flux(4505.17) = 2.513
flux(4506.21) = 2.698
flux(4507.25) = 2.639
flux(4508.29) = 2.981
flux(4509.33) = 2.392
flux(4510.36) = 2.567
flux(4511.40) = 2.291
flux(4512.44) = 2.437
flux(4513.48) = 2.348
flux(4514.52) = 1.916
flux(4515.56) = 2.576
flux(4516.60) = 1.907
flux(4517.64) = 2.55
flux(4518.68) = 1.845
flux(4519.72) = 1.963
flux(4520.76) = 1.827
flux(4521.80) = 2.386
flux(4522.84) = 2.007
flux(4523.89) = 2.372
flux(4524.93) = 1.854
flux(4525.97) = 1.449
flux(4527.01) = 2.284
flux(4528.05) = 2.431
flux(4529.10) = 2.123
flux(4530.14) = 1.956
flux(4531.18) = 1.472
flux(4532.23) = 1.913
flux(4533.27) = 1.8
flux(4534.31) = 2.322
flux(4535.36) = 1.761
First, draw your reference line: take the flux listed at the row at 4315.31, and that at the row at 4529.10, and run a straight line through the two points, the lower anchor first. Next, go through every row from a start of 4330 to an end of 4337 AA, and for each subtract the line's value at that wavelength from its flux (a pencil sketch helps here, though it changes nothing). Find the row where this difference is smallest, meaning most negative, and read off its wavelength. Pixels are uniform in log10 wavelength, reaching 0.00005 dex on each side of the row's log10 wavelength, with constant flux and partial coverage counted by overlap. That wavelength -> 4336.22 AA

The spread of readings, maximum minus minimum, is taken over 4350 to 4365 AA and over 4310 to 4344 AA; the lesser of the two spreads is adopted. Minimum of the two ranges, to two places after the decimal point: 1.20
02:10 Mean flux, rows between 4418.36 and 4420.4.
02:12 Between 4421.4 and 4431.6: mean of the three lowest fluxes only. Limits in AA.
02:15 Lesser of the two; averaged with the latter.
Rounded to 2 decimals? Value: 1.87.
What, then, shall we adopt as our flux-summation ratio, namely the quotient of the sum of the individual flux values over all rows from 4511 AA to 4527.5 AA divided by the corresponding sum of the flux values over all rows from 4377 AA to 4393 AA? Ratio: 1.21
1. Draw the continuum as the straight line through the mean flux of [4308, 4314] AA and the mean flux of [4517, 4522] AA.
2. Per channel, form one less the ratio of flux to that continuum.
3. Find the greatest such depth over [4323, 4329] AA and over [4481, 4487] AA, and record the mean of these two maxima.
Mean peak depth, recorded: 0.24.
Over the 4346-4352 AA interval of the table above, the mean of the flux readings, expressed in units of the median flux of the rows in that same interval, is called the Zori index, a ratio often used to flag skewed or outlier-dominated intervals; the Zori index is 0.98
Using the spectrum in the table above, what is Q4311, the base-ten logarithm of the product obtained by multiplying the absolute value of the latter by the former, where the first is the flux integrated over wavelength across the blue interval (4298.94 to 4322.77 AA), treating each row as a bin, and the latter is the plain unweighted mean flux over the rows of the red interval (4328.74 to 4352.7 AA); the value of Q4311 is 1.83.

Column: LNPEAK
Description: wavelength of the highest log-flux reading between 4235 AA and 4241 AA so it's 4236.54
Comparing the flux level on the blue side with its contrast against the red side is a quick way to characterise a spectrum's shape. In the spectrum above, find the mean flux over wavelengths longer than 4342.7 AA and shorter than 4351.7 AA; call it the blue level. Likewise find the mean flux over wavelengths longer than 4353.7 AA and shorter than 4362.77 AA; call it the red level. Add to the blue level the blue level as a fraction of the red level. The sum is 2.87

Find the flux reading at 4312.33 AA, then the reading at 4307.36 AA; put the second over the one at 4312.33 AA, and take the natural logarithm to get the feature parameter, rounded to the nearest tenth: -0.4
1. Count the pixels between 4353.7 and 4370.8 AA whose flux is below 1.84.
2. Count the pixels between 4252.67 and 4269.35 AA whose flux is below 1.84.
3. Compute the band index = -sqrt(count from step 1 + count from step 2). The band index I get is -3.6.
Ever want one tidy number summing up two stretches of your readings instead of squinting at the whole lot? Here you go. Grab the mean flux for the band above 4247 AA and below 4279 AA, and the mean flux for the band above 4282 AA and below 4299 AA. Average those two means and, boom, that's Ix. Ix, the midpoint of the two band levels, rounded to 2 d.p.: 1.68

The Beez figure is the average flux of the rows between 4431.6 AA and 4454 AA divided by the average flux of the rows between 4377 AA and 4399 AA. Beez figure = 1.11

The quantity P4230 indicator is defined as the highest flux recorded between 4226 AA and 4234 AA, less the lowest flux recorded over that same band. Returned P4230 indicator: 0.75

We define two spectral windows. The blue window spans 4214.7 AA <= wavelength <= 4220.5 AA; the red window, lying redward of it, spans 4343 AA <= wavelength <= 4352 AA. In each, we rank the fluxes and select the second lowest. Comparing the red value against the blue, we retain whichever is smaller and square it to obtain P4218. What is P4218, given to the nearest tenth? 2.3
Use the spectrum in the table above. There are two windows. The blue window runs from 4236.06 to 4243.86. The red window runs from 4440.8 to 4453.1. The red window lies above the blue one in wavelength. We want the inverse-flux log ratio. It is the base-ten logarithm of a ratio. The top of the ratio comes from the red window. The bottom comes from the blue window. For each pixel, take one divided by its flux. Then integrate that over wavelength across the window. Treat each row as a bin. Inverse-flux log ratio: 0.1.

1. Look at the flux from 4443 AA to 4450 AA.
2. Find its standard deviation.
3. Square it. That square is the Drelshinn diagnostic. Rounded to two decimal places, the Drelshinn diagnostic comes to 0.03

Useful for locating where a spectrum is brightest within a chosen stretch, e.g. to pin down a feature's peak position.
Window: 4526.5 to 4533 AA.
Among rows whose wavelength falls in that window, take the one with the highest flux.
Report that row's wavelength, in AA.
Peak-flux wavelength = 4528.05 AA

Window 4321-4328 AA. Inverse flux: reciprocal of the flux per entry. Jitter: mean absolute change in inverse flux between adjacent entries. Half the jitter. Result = 0.10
